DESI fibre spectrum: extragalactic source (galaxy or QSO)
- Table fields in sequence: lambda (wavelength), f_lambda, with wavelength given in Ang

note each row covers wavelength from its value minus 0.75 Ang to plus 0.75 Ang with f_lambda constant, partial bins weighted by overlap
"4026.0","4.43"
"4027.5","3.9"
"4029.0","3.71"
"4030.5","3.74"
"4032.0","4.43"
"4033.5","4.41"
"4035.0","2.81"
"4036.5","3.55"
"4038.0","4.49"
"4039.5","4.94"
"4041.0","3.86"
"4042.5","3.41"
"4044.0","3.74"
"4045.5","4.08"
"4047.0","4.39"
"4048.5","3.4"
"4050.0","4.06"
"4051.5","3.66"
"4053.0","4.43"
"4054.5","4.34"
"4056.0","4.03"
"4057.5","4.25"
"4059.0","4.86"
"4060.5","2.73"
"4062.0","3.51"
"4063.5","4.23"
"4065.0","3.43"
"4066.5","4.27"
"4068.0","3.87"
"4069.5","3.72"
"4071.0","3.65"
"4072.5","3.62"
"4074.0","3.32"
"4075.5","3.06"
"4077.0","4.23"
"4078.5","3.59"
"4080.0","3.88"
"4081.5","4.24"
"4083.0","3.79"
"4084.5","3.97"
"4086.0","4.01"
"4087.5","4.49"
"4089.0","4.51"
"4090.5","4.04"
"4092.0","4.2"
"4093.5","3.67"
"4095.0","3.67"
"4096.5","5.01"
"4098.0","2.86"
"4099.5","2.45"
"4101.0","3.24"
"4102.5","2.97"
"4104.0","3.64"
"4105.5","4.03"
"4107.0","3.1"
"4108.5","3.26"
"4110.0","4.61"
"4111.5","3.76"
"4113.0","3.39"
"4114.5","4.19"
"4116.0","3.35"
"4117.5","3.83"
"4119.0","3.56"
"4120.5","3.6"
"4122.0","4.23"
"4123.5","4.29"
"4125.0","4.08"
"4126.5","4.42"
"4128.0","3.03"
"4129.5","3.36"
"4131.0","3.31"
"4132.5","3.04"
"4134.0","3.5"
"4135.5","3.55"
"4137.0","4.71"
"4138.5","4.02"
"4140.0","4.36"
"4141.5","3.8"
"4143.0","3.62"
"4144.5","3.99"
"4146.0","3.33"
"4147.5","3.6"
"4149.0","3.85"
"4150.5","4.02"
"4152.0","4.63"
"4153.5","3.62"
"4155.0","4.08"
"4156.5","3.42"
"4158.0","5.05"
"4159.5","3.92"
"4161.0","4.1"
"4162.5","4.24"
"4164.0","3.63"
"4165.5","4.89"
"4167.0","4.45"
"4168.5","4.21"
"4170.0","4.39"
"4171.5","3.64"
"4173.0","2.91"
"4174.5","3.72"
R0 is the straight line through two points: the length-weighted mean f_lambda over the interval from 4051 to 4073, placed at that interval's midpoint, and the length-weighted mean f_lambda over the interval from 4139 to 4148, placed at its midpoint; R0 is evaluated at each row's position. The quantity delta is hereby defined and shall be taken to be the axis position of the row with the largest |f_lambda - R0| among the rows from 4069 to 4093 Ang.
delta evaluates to 4075.5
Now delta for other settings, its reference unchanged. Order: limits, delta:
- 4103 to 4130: 4128.0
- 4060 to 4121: 4099.5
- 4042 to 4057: 4048.5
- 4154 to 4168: 4158.0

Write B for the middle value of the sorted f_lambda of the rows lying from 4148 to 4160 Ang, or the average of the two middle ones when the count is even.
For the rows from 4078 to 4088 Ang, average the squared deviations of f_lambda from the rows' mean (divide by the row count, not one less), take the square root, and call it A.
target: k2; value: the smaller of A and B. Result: 0.27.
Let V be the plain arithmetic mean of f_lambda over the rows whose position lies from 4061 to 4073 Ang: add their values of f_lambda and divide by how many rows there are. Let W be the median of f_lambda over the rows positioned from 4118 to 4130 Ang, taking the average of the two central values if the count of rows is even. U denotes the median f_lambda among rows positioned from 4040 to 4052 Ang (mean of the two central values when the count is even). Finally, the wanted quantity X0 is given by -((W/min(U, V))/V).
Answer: -0.27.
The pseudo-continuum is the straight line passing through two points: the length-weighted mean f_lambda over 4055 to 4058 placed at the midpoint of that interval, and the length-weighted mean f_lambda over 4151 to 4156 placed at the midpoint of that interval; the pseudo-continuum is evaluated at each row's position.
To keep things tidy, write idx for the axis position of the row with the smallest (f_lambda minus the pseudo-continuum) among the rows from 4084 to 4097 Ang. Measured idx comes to 4093.5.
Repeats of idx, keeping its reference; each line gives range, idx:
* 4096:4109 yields 4099.5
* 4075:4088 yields 4075.5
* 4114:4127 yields 4116.0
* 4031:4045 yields 4035.0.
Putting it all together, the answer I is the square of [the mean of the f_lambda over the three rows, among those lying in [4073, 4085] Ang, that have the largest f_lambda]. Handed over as 17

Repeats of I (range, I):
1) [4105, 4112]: 17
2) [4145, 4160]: 21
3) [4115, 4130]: 19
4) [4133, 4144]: 19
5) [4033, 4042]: 21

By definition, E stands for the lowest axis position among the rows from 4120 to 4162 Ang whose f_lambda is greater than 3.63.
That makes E 4122.0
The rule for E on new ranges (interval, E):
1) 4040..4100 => 4041.0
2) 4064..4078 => 4066.5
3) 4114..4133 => 4114.5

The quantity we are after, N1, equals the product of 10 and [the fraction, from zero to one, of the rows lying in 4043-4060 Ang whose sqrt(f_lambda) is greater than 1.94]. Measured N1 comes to 7.3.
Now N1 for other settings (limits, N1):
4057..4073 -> 4.5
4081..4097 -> 8.2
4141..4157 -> 5.5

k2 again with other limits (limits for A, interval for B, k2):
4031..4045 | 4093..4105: 0.63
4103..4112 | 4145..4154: 0.50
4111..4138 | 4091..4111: 0.47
